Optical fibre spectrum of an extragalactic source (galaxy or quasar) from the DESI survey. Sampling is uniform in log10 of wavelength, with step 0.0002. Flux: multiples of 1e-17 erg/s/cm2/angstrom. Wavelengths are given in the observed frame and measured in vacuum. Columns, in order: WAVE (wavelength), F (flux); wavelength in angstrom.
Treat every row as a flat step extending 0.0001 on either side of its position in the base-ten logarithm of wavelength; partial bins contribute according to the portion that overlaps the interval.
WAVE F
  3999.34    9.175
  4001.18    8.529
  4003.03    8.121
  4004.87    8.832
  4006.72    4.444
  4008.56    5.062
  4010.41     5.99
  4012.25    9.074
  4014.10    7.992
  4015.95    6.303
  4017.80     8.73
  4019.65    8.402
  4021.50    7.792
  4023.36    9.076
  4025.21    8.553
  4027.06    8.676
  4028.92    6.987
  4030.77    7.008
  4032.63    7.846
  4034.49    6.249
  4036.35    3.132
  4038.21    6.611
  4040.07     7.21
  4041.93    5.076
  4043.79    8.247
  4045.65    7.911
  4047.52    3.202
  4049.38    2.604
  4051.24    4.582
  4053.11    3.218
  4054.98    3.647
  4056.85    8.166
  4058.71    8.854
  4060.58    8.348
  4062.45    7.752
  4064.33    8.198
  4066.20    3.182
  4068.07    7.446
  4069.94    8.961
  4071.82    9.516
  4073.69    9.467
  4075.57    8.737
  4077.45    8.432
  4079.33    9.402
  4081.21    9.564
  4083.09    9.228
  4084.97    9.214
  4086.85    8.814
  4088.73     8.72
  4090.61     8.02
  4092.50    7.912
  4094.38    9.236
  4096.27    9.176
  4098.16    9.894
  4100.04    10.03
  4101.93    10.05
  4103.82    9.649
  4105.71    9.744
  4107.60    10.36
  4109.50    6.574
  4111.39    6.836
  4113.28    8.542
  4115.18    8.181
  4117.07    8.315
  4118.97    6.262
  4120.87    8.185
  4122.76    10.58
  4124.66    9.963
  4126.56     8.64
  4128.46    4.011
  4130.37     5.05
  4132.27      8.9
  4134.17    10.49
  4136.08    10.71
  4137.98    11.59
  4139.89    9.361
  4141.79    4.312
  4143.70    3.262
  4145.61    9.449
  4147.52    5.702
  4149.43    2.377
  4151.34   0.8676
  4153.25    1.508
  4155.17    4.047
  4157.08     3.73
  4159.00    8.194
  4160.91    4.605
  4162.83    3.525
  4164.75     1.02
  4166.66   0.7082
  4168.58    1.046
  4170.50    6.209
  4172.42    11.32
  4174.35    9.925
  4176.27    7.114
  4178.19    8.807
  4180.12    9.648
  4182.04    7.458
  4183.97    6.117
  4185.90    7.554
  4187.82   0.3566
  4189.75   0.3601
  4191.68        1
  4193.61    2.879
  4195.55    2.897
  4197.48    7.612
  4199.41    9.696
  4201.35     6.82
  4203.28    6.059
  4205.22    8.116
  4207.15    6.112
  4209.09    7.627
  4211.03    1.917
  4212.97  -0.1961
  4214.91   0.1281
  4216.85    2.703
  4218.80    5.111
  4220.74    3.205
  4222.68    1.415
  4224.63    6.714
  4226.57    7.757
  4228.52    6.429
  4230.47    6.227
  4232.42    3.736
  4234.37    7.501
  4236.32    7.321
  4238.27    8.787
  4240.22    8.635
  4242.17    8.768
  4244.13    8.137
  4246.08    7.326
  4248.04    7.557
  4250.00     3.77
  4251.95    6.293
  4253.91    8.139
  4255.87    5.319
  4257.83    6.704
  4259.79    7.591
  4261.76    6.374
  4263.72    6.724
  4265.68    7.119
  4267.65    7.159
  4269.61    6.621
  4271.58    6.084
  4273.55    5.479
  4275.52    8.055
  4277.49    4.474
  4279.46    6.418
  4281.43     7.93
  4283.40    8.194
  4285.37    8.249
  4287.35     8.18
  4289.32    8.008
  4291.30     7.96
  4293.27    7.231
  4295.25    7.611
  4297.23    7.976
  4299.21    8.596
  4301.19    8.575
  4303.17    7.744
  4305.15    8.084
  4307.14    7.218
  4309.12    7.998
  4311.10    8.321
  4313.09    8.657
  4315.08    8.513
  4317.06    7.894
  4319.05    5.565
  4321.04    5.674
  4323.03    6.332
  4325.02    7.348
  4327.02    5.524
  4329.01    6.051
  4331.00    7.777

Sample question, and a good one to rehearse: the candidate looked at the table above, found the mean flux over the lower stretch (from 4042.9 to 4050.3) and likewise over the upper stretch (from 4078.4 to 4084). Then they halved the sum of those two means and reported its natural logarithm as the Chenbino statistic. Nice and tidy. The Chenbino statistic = 2.01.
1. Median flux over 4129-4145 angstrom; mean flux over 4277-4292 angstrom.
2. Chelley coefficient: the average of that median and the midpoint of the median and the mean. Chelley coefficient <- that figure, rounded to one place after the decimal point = 8.7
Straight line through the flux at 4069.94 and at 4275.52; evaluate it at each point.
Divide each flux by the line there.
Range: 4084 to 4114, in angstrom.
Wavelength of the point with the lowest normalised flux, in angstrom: 4109.50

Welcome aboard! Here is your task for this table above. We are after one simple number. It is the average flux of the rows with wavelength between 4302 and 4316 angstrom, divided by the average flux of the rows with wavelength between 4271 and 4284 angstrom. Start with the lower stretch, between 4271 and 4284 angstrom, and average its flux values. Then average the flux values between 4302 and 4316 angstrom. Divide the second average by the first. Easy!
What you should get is 1.2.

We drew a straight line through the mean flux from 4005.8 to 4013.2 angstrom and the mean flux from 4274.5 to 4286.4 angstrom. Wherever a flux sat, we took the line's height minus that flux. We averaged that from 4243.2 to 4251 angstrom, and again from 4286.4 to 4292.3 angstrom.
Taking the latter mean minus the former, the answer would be -1.2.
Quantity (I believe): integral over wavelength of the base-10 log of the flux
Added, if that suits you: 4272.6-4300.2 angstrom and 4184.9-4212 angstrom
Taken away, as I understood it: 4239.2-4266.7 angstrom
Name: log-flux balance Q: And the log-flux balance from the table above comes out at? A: 15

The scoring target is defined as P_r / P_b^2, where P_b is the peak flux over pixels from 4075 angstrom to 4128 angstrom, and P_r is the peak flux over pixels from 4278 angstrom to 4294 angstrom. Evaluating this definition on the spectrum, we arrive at 0.074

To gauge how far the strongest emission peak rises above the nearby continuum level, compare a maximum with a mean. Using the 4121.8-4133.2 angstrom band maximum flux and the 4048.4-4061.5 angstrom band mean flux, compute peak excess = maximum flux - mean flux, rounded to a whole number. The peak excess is 5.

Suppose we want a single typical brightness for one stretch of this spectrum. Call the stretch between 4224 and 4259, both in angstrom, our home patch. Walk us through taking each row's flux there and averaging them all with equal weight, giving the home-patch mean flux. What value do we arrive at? 7.0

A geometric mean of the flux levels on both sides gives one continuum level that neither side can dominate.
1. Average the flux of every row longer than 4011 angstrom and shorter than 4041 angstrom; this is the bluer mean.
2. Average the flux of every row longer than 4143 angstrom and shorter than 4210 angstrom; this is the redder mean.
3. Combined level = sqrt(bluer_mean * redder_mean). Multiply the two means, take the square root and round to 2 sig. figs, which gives 6.3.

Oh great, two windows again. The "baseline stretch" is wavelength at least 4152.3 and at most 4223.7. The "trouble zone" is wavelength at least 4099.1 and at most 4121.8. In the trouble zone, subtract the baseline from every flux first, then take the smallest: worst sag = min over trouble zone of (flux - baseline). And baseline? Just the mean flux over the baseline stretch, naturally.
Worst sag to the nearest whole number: 1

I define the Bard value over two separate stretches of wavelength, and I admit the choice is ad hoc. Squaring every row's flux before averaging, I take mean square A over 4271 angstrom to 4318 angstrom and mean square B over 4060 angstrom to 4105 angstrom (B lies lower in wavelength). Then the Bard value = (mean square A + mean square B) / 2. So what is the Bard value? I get 69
